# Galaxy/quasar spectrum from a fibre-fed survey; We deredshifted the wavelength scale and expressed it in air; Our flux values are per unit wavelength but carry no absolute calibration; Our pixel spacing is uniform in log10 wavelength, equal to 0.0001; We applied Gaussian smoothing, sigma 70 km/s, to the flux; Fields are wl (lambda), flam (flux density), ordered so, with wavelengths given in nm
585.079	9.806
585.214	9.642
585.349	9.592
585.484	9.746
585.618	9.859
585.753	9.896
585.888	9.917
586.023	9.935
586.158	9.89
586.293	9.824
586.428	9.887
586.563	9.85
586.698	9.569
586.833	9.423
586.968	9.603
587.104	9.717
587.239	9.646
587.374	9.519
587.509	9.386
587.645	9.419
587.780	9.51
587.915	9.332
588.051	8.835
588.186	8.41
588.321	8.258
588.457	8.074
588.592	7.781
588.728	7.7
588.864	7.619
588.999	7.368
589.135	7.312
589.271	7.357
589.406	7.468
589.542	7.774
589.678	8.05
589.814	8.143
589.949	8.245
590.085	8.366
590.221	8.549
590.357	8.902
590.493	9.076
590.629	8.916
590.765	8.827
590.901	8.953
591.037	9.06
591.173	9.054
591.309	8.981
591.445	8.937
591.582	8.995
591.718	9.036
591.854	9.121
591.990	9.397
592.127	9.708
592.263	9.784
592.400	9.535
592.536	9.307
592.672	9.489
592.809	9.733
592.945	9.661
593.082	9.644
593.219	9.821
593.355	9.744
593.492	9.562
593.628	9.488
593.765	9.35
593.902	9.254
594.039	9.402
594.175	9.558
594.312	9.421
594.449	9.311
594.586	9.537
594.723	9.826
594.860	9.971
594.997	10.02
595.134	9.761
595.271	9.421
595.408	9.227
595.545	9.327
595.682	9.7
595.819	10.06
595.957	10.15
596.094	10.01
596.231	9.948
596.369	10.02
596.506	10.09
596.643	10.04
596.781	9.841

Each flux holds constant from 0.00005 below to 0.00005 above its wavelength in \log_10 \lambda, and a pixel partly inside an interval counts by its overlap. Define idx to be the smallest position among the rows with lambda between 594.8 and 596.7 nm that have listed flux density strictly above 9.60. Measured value 594.860 nm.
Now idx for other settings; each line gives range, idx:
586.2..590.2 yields 586.293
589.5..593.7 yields 592.127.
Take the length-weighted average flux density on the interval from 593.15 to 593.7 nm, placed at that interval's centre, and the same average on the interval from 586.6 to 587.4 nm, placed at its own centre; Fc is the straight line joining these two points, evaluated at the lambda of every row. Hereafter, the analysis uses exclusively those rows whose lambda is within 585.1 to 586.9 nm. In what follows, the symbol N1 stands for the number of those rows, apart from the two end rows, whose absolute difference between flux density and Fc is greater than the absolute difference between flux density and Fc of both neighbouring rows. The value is 2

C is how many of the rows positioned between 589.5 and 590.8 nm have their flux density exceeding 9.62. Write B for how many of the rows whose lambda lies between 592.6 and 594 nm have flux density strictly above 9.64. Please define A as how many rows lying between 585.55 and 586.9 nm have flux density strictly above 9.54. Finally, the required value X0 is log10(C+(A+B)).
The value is 1.15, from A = 9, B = 5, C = 0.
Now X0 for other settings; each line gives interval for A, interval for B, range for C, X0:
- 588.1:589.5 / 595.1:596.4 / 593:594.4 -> 1.00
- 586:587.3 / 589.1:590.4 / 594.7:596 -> 1.20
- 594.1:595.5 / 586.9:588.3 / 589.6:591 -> 0.85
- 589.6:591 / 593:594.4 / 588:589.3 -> 0.48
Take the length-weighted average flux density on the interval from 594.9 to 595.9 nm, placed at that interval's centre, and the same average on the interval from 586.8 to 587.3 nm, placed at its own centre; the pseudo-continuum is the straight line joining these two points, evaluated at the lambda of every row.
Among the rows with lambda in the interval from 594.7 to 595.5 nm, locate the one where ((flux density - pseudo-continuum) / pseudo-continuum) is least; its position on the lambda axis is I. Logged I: 595.408 nm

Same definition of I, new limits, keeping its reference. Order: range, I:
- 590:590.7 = 590.085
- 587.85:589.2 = 589.135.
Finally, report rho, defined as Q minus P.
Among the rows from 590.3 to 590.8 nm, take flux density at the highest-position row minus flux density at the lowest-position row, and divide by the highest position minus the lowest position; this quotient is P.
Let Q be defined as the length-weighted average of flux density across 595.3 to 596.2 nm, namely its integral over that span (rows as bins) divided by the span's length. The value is 9.9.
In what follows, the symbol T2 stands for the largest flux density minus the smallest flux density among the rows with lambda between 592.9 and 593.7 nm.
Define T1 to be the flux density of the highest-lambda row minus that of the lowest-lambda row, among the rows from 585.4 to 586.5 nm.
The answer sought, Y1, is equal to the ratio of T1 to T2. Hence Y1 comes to 0.4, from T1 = 0.14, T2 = 0.33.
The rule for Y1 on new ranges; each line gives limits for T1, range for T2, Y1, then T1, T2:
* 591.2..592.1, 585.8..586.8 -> 1.1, 0.42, 0.37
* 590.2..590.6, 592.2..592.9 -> 1.1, 0.53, 0.48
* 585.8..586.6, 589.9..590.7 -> -0.1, -0.07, 0.83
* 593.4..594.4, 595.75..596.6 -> -0.7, -0.14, 0.20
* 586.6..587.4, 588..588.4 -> -0.1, -0.05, 0.58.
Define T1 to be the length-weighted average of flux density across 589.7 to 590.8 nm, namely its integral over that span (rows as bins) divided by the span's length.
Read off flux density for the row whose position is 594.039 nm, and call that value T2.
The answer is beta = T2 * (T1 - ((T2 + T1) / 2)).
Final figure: -3.8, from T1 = 8.6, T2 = 9.402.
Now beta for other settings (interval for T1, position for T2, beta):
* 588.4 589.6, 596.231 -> -11.7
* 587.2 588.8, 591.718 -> -1.1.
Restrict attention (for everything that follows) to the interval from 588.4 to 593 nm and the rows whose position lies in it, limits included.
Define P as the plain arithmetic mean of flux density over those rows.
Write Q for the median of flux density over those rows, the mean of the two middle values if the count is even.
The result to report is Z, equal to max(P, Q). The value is 8.93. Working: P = 8.7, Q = 8.9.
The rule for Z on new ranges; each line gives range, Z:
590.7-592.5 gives 9.18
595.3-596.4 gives 9.98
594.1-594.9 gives 9.60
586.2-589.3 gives 9.39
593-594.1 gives 9.53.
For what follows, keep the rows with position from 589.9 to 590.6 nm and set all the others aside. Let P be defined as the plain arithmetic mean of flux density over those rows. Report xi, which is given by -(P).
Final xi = -8.6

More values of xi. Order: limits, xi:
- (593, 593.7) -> -9.7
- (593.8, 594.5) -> -9.4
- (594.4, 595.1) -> -9.7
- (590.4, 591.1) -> -9.0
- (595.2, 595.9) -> -9.5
